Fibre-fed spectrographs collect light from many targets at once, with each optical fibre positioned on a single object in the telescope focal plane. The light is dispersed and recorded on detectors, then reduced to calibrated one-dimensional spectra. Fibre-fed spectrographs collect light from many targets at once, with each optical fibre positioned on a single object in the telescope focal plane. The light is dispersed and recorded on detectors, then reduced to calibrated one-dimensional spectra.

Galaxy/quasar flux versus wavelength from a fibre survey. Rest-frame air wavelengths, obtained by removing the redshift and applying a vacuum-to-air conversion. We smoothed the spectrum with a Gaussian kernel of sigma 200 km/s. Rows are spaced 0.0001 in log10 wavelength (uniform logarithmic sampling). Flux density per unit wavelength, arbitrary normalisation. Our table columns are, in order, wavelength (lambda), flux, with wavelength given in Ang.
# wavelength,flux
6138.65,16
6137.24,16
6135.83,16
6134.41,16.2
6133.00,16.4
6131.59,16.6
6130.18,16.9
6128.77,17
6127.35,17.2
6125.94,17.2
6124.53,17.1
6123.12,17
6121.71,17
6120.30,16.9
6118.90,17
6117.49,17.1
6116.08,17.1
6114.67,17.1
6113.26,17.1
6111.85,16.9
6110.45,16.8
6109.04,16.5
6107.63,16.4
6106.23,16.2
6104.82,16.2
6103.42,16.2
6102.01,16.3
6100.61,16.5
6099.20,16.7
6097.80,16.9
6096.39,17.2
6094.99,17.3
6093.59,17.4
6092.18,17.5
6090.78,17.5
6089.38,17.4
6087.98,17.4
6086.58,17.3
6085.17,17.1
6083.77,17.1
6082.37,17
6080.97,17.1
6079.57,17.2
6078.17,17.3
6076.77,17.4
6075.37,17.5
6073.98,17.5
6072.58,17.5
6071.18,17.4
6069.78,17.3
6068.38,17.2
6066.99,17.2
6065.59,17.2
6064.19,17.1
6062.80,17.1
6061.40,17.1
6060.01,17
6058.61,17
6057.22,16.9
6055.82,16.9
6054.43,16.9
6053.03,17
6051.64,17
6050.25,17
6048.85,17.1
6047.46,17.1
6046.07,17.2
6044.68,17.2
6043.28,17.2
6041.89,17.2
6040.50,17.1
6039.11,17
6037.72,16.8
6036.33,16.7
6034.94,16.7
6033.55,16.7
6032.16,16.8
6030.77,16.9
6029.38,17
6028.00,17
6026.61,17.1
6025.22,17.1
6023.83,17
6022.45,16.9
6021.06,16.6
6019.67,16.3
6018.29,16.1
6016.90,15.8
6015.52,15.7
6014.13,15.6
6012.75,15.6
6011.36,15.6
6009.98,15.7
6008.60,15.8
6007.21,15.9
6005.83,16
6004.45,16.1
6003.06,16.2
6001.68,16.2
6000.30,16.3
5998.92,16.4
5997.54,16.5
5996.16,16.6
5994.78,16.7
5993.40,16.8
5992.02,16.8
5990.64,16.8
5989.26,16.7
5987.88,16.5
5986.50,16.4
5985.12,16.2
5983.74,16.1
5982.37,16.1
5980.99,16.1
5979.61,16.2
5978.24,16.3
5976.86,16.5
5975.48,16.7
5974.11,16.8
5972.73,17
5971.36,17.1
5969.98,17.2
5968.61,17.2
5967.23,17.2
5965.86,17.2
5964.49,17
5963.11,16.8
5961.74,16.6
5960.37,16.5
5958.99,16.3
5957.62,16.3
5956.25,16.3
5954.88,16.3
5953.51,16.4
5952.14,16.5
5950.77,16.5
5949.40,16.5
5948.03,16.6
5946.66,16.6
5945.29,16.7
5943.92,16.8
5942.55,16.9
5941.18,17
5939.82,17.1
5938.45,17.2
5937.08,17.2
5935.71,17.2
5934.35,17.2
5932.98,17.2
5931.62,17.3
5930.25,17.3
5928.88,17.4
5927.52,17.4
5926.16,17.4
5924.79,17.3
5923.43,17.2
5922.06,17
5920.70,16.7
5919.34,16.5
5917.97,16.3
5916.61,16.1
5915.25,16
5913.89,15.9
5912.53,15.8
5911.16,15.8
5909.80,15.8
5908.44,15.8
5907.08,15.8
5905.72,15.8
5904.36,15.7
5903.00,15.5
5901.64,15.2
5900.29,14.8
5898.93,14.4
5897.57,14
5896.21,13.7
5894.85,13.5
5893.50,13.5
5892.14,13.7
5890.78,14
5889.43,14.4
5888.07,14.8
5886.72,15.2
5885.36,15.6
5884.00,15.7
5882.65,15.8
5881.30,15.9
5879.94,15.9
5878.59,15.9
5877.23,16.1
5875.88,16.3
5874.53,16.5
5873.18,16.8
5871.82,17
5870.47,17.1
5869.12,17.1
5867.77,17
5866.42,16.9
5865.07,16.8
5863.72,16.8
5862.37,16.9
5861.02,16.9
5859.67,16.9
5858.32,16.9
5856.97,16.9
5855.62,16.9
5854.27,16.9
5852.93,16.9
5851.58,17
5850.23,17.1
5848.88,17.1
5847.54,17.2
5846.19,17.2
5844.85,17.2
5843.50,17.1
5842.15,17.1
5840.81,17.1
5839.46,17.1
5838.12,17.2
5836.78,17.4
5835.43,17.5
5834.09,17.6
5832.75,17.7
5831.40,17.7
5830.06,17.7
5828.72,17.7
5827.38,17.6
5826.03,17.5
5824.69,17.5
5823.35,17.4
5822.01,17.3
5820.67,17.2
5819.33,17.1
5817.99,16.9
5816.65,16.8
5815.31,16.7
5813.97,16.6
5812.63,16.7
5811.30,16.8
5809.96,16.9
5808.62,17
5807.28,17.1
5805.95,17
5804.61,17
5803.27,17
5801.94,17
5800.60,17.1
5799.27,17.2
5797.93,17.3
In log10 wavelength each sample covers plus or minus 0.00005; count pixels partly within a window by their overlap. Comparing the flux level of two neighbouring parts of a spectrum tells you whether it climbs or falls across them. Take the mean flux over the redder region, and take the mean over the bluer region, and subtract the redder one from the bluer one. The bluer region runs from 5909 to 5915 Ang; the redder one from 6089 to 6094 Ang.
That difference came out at -1.6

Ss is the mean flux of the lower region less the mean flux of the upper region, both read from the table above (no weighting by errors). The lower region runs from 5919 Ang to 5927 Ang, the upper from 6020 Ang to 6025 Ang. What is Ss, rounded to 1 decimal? 0.2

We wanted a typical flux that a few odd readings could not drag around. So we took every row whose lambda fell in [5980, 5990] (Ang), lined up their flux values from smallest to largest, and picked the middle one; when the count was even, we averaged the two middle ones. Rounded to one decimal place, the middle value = 16.2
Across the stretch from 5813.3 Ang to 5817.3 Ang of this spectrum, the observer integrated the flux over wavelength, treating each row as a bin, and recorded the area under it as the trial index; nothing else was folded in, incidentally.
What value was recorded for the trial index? 67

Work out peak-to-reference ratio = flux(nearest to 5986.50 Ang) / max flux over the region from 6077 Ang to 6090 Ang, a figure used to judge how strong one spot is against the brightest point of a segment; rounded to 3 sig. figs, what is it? 0.943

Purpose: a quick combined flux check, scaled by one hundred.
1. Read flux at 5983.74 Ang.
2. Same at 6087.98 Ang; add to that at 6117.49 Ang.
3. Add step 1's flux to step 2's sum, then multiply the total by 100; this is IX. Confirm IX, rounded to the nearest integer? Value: 5060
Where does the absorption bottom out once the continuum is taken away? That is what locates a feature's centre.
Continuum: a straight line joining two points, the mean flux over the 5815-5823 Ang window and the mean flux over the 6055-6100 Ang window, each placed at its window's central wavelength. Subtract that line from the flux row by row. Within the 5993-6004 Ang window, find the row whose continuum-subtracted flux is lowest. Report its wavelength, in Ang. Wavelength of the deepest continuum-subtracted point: 6003.06 Ang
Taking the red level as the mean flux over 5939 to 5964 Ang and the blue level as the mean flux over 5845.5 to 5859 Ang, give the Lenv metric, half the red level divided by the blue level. 0.4878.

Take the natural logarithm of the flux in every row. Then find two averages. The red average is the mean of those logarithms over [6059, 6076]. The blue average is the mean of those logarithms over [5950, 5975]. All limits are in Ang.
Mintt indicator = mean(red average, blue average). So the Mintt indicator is 2.83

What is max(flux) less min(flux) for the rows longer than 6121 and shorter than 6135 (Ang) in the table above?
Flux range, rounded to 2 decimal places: 1.00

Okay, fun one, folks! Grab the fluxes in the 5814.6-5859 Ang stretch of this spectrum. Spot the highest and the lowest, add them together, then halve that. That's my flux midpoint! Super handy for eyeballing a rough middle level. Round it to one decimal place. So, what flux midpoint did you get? 17.2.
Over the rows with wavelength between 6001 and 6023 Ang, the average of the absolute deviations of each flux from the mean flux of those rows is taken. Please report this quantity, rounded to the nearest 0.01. 0.29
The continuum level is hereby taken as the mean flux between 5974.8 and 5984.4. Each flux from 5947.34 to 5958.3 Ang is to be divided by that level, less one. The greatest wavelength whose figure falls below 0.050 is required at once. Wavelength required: 5957.62 Ang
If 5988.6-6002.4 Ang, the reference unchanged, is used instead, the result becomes 6001.68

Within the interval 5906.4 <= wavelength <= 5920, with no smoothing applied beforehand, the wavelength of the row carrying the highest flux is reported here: 5919.34 Ang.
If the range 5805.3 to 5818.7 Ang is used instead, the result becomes 5807.28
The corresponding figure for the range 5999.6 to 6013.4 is 6000.30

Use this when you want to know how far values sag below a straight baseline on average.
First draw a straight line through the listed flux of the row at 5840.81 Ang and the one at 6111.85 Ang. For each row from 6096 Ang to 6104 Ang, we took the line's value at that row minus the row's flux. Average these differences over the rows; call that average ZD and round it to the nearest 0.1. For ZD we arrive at 0.3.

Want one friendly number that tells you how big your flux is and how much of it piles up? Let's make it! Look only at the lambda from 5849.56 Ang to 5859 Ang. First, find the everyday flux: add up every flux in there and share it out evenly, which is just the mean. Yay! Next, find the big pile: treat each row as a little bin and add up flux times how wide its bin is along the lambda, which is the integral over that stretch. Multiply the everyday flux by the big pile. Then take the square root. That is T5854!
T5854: 52.0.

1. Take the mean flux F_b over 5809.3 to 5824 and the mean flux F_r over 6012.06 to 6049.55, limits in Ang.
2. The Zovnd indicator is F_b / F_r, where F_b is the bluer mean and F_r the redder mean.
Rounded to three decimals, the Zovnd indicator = 1.013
